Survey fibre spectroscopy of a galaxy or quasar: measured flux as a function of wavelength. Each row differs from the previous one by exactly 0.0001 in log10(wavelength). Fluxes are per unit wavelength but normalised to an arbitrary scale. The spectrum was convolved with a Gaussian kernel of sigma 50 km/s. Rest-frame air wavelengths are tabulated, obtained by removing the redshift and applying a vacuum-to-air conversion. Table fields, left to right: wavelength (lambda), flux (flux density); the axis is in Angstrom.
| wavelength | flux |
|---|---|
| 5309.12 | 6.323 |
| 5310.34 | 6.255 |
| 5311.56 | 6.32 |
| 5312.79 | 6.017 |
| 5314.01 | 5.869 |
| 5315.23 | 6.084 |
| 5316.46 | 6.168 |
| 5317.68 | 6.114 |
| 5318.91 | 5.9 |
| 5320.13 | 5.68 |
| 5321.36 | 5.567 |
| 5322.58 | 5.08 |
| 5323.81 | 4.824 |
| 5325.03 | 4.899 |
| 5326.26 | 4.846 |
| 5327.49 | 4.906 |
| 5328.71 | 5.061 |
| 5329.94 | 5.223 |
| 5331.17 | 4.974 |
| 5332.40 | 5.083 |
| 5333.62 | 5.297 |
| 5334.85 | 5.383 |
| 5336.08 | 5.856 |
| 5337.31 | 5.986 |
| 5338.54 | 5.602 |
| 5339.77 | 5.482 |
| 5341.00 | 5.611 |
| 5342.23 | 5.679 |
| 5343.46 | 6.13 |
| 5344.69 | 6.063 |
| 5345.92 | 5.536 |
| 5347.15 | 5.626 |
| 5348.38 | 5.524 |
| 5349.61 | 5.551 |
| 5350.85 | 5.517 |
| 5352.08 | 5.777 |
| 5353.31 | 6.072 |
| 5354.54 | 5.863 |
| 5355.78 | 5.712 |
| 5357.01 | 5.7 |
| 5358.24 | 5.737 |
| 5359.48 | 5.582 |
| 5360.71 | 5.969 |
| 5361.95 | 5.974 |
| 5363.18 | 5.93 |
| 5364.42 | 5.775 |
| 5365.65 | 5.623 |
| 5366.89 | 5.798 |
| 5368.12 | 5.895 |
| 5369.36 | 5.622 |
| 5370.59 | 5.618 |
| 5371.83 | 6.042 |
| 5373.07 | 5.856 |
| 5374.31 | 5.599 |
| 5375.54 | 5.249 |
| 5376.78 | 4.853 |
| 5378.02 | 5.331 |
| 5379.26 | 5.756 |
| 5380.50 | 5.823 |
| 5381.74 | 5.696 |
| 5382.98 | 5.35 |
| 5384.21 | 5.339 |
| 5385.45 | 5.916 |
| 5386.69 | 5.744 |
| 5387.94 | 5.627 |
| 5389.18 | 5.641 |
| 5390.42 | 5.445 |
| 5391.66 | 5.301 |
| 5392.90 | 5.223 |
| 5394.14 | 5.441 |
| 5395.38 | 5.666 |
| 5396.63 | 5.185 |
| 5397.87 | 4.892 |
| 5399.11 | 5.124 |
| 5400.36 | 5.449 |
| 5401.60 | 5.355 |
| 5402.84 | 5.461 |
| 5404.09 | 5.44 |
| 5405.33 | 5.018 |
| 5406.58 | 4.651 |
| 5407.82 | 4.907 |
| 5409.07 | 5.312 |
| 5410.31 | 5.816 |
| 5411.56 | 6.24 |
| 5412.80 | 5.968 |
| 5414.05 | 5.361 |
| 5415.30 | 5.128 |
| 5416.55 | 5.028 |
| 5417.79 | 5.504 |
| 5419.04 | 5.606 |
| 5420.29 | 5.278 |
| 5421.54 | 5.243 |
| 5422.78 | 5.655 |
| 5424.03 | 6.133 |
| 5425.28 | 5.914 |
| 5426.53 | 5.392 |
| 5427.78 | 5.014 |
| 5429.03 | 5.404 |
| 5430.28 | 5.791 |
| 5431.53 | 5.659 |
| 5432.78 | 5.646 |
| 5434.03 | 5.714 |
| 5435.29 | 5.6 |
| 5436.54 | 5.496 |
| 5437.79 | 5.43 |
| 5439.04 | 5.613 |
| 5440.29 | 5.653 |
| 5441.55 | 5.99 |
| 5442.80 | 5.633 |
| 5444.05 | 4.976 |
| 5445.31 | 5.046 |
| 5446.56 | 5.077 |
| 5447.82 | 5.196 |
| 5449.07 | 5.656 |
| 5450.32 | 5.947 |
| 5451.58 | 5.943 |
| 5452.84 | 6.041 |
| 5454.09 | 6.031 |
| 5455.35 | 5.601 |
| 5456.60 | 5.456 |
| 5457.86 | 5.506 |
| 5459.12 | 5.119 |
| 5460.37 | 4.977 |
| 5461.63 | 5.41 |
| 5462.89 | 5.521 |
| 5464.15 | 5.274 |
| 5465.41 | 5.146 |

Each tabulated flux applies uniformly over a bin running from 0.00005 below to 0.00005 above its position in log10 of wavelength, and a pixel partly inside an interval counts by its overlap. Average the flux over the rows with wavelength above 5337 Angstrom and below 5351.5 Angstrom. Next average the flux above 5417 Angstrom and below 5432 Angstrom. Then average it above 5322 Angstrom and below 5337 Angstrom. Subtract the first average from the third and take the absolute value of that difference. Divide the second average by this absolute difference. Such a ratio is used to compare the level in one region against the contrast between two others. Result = 10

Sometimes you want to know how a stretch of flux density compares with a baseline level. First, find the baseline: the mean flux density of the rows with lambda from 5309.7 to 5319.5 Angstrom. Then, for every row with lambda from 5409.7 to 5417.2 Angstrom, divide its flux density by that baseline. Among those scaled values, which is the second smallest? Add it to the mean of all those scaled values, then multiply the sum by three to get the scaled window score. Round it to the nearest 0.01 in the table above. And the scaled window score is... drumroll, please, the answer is 5.28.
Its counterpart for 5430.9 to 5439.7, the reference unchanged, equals 5.46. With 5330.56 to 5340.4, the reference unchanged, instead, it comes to 5.19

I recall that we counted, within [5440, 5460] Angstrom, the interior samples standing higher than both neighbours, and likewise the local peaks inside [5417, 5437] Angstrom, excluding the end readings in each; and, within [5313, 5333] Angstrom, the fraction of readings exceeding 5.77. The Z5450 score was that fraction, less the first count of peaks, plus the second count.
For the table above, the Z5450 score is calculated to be 0.3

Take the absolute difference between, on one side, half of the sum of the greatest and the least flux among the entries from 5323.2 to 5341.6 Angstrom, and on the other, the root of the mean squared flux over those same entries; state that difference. 0.12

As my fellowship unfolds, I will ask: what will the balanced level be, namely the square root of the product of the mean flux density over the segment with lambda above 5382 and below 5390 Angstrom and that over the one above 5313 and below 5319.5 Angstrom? 5.81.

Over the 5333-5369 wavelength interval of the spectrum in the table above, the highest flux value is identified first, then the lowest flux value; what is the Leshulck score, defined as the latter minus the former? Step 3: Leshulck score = -0.83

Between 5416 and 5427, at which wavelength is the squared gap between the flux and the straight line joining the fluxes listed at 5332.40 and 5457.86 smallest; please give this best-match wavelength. 5426.53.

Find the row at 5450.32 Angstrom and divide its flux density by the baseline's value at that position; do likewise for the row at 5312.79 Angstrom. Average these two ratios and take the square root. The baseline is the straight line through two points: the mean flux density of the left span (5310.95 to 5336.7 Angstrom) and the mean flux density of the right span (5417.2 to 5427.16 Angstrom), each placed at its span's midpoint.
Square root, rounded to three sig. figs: 1.04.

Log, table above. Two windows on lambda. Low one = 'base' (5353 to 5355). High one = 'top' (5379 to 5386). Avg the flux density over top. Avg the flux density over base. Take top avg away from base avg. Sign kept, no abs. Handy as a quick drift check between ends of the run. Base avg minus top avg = 0.3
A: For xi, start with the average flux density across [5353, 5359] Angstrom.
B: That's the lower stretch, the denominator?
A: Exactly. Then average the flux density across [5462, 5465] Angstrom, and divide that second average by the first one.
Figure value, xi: 0.93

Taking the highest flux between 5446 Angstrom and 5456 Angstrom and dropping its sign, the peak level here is 6.04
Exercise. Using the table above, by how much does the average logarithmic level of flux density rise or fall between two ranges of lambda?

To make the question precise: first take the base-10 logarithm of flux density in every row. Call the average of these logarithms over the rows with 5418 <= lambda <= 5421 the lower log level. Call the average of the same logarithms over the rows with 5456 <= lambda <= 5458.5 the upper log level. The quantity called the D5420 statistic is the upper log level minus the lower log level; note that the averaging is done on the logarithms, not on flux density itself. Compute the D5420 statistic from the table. 0.003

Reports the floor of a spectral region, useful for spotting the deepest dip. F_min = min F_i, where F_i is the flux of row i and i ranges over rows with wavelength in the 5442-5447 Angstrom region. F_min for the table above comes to 4.976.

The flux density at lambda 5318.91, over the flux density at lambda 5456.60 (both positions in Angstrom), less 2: -0.92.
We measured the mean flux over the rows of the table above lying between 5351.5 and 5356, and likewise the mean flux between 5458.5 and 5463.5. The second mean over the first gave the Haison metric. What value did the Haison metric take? 0.90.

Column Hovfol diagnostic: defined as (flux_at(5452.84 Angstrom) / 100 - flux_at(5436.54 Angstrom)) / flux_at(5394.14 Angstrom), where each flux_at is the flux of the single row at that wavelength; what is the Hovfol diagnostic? -0.999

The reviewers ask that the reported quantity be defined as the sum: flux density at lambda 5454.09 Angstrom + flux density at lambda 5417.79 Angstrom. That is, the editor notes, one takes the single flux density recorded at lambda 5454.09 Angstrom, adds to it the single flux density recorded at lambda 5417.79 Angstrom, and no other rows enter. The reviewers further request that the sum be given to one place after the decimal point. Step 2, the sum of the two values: 11.5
